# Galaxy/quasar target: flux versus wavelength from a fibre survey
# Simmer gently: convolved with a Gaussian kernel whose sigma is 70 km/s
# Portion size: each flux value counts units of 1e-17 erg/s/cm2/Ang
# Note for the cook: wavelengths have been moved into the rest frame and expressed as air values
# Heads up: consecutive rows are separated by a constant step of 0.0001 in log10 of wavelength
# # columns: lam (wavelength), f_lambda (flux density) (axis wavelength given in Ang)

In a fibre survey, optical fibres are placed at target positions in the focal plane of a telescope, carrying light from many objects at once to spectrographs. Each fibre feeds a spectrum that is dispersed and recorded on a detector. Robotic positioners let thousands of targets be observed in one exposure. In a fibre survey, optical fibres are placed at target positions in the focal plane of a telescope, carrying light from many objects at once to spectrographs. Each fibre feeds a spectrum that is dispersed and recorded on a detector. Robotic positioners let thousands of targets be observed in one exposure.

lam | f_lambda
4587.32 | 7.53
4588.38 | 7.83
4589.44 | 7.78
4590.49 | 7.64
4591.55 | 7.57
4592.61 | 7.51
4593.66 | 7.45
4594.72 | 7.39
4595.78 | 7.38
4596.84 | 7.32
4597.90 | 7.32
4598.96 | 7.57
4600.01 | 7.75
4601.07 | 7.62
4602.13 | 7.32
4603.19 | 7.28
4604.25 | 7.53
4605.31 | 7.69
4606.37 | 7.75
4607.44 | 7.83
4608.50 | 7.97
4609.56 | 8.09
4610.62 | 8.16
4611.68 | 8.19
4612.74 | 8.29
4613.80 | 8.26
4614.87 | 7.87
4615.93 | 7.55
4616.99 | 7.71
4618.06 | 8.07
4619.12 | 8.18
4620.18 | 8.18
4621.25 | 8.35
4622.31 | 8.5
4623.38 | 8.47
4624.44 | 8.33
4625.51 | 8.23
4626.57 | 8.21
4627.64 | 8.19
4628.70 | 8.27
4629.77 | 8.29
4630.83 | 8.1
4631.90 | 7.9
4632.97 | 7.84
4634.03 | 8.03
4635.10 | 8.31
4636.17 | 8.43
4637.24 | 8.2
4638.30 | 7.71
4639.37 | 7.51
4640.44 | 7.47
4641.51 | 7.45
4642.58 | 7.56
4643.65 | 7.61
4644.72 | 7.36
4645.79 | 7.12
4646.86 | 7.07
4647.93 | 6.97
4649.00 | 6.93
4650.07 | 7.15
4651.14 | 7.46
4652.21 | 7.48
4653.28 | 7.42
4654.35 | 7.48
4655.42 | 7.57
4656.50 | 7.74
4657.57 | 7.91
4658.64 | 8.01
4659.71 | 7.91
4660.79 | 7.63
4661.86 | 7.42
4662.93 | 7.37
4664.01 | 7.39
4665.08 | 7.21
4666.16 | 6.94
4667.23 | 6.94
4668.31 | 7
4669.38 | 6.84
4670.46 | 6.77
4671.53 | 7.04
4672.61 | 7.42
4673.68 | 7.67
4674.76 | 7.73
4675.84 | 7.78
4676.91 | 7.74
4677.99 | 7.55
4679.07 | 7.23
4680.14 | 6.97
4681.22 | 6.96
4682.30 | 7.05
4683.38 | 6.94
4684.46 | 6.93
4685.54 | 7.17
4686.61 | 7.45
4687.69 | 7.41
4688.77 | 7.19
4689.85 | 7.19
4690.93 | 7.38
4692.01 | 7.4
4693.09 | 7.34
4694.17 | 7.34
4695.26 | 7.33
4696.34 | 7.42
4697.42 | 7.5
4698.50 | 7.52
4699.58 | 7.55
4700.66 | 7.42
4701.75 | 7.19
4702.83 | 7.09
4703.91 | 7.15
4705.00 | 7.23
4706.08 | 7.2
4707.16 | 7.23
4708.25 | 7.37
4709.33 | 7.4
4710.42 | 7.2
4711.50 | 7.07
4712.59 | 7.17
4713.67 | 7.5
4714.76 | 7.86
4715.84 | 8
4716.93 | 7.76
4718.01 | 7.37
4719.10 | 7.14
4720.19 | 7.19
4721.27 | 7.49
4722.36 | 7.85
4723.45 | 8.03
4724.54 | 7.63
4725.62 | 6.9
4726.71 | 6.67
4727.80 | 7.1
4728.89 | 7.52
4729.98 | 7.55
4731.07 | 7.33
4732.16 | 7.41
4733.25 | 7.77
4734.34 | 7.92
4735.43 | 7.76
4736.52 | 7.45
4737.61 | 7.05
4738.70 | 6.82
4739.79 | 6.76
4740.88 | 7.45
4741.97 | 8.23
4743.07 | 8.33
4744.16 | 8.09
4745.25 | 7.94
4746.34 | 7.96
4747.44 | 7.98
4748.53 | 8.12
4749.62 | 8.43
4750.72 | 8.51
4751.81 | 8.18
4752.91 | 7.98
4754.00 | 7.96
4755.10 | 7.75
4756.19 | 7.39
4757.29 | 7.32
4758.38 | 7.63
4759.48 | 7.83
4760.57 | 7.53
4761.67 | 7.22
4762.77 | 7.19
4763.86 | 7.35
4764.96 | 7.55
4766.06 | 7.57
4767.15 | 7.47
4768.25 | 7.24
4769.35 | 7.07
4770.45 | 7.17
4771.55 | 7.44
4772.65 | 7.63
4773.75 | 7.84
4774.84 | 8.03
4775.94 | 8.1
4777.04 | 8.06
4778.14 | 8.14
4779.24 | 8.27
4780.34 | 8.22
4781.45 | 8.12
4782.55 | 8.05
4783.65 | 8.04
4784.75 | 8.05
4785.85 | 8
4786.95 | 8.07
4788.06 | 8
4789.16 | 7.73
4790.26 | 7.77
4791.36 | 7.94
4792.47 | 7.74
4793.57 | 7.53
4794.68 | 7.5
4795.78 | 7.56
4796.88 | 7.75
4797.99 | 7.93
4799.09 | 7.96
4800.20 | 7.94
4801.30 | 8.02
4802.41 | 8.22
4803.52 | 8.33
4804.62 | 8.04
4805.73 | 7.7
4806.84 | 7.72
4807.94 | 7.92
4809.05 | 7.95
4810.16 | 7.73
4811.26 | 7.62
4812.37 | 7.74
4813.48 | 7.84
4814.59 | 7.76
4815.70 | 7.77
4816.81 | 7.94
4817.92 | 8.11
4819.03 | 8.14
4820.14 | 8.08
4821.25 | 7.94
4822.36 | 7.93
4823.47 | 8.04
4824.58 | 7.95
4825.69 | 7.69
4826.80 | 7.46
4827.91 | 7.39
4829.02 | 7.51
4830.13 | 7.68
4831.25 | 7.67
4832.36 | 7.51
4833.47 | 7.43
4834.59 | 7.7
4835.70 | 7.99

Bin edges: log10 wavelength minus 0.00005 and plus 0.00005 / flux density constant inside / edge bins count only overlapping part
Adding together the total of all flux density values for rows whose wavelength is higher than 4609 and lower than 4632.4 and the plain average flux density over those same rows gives 187.5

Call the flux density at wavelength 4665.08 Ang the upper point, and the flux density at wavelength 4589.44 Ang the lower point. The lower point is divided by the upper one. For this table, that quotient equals 1.08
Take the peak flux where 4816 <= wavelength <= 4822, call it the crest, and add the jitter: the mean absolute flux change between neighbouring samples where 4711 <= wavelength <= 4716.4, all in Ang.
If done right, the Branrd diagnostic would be 8.37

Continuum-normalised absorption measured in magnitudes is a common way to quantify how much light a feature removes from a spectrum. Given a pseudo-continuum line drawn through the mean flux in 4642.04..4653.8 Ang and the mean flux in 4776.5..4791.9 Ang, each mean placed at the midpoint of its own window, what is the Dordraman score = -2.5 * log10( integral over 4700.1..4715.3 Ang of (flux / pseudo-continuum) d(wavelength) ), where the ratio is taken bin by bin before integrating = -2.9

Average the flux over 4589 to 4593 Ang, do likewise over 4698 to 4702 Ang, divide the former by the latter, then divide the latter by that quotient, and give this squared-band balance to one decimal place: 7.2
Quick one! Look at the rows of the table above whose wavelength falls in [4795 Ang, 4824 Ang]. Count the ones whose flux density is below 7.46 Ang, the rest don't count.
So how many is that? 0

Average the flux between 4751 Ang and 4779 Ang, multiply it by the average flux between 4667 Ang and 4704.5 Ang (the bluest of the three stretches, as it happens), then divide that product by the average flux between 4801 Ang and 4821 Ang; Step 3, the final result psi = 7.0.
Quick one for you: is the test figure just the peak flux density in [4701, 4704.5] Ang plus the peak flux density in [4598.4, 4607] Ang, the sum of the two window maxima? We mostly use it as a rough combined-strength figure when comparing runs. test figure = 14.9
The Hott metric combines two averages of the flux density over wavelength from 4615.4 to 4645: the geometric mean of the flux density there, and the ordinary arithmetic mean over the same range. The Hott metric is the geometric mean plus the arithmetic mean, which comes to 16.0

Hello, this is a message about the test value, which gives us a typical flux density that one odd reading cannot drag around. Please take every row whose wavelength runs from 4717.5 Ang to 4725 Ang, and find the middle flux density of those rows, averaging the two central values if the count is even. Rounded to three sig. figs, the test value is 7.49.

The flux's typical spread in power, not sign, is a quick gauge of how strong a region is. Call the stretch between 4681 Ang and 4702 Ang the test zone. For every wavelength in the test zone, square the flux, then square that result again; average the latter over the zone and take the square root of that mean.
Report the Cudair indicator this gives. 53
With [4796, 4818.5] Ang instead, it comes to 62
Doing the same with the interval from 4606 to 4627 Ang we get 66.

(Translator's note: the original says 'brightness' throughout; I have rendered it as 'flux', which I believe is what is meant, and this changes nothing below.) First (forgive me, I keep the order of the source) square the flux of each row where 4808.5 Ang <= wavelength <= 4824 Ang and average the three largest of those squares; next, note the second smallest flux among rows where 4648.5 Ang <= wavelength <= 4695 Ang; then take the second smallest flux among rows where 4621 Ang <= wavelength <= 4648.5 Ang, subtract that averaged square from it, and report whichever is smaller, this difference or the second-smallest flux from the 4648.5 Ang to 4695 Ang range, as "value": -58.7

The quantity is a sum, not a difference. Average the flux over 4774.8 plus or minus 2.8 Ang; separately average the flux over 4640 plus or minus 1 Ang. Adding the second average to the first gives 15.4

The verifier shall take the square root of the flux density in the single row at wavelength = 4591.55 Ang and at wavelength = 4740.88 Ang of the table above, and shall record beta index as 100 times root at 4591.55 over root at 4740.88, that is 101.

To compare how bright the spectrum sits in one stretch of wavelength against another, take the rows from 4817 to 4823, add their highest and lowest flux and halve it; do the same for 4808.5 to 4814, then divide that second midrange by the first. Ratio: 0.97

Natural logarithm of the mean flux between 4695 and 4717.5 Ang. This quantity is 2.000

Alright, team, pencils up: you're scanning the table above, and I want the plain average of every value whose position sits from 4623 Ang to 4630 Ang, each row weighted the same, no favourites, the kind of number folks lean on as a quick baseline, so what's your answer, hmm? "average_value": 8.3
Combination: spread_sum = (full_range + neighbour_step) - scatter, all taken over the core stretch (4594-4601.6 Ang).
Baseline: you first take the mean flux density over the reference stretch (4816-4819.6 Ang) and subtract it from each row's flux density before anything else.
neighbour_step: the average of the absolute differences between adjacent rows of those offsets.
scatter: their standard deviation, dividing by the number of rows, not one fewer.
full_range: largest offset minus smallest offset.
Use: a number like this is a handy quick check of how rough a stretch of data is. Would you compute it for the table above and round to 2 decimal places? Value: 0.38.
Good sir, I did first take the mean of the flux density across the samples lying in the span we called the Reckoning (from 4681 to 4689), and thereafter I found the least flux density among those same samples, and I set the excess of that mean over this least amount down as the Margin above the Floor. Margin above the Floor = 0.21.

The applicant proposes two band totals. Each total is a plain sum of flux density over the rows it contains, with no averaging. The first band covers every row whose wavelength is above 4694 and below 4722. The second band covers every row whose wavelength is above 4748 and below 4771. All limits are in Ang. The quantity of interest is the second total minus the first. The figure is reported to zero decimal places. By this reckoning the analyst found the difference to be -31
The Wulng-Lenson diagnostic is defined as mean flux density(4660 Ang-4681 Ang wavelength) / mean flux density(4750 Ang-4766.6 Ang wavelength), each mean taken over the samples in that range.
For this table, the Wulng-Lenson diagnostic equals 0.95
